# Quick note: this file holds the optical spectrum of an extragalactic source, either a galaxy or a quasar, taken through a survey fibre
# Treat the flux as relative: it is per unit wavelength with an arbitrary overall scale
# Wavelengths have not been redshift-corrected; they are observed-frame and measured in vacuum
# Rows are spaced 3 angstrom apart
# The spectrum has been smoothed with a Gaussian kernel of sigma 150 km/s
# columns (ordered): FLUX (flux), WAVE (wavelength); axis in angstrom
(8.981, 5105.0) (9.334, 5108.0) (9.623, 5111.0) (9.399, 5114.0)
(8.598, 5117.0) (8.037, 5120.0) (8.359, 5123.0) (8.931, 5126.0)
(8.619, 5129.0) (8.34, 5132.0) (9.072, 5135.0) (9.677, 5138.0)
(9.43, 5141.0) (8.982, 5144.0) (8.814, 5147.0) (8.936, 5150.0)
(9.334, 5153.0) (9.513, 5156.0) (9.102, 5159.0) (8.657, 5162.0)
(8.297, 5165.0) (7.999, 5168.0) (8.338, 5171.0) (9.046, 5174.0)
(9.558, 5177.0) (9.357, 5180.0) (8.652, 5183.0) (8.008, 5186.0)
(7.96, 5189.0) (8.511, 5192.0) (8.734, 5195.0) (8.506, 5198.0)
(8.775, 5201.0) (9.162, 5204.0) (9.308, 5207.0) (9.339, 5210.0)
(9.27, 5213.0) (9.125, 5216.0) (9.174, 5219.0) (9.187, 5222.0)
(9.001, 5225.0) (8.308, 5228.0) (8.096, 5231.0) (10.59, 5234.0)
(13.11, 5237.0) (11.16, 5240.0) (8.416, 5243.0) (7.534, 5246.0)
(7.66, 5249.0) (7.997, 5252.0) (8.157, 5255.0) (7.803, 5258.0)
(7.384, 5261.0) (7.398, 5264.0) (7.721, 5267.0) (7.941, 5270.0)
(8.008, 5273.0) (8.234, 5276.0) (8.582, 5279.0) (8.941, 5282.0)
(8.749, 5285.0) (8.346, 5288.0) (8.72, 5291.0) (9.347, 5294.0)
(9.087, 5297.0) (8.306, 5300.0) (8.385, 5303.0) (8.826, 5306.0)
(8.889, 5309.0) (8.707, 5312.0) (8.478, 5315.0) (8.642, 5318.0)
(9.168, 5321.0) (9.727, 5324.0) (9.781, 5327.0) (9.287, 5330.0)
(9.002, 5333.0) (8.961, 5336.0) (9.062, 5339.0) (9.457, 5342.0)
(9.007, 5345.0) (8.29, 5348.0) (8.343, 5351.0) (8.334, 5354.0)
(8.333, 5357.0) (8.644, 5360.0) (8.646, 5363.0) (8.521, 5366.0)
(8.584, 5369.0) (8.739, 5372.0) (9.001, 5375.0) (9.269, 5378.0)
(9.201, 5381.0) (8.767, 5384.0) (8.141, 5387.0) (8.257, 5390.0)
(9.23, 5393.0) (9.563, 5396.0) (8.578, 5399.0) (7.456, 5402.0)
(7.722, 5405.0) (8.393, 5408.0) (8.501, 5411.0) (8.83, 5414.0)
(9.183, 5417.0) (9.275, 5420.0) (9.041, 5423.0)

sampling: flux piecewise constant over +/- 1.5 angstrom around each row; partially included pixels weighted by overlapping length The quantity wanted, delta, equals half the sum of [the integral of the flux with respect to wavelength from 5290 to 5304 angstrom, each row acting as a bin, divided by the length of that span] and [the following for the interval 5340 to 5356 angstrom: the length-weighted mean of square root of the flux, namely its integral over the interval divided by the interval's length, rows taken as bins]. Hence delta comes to 5.9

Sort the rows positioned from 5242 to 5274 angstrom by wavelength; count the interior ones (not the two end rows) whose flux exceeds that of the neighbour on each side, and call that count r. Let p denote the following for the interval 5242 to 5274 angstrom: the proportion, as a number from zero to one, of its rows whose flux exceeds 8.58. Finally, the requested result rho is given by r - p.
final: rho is 1.00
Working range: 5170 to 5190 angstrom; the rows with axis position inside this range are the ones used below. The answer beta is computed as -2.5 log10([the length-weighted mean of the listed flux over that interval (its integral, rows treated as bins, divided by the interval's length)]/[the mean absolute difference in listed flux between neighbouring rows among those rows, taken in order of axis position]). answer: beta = -3.2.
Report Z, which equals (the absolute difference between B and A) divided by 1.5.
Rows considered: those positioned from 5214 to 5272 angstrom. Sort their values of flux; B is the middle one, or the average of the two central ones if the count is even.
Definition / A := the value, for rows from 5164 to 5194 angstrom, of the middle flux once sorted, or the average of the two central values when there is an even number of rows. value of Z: 0.178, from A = 8.4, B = 8.2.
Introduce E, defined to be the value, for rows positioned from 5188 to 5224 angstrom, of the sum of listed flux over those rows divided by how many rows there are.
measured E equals 8.92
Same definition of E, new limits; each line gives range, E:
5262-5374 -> 8.68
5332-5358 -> 8.75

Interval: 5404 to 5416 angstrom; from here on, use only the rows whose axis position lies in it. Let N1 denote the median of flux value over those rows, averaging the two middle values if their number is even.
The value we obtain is 8.4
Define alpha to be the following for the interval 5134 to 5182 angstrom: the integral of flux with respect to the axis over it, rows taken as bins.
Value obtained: 432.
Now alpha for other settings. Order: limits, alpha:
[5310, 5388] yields 691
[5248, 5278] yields 235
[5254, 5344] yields 778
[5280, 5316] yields 314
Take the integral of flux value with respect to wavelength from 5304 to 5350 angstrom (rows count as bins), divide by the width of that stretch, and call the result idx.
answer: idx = 9.00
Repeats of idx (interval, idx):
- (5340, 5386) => 8.74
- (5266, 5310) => 8.54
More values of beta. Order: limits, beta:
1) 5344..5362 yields -4.0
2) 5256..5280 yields -3.8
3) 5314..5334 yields -3.6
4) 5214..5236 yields -2.9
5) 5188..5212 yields -3.8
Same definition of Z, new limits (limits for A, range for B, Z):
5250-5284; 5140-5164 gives 0.697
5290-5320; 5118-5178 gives 0.147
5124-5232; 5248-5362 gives 0.231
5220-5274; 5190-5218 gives 0.715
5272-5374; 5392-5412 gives 0.142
